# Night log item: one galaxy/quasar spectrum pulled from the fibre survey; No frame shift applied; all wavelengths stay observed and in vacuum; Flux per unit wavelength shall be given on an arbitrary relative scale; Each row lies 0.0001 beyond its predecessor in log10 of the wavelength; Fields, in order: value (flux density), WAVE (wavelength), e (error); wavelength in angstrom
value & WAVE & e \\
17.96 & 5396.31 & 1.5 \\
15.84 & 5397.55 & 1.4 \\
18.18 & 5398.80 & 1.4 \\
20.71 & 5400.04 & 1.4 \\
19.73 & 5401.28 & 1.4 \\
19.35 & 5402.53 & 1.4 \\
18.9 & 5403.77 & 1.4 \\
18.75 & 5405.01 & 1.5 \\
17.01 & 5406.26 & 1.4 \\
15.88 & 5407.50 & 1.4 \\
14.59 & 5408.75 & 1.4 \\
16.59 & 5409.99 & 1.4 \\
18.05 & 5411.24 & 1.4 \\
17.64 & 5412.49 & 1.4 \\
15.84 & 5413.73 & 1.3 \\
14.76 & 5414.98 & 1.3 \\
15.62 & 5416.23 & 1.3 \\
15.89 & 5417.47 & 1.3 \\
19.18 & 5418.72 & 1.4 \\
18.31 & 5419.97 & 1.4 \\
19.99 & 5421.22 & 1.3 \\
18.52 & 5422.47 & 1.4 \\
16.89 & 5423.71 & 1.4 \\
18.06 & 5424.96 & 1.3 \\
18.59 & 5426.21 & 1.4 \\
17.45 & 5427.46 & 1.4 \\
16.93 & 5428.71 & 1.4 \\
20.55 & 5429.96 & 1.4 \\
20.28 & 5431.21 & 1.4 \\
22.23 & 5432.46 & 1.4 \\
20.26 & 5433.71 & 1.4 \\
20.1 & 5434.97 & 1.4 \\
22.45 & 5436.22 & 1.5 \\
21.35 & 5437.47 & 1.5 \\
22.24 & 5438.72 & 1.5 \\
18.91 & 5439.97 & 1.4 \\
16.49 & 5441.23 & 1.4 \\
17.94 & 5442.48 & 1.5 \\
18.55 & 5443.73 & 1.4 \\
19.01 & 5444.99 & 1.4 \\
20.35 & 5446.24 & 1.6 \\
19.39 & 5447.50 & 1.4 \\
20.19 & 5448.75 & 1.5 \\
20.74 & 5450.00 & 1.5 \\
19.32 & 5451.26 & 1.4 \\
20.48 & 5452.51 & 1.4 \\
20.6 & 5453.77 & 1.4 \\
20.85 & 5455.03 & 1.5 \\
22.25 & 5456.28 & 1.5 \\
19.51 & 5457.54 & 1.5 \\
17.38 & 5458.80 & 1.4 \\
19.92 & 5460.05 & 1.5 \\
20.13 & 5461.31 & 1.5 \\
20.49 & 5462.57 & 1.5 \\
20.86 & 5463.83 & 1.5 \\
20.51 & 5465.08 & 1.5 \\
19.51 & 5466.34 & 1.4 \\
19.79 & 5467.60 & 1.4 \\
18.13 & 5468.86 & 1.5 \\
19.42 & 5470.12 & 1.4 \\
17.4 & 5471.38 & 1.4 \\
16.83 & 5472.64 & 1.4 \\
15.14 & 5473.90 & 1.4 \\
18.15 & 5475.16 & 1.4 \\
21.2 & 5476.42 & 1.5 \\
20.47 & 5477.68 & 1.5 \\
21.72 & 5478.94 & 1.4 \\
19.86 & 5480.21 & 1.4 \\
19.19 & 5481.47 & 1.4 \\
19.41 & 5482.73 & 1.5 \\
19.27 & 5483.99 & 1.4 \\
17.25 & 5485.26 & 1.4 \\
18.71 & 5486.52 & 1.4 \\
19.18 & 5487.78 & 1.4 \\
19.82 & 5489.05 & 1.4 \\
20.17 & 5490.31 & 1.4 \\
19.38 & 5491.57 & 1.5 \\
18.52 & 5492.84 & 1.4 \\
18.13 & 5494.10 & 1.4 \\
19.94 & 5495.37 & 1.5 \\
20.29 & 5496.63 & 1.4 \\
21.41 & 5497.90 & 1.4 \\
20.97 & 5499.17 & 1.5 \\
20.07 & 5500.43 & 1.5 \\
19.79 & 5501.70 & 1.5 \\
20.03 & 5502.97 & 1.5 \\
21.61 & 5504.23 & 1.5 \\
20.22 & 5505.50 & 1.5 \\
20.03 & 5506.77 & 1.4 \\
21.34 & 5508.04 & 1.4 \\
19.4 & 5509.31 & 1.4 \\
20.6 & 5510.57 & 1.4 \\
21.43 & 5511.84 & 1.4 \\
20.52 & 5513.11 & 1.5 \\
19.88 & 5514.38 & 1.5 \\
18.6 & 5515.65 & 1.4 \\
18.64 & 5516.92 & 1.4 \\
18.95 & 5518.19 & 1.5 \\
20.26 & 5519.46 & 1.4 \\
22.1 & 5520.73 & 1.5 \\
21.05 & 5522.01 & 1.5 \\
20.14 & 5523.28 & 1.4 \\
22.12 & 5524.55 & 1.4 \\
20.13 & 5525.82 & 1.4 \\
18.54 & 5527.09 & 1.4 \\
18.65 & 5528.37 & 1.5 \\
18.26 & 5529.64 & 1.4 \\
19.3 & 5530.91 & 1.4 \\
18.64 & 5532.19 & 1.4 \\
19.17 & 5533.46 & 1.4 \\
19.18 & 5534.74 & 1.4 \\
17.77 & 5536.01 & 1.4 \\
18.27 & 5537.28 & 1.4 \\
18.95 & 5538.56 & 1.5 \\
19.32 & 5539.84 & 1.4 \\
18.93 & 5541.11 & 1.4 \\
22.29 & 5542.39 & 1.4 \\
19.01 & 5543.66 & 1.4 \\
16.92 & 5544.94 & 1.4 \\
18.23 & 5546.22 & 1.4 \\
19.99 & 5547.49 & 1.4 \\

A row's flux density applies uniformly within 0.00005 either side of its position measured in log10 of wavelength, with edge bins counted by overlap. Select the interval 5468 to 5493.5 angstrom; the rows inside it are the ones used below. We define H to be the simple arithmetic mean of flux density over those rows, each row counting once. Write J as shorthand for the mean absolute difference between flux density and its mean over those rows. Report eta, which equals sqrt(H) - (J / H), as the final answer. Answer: 4.29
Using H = 19.0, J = 1.2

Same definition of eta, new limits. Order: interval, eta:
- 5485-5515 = 4.43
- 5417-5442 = 4.30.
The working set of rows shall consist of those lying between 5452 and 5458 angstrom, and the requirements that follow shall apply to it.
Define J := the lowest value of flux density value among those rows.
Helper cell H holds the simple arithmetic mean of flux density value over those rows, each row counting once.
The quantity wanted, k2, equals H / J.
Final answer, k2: 1.06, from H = 20.7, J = 19.51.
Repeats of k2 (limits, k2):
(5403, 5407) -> 1.07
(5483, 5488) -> 1.08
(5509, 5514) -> 1.06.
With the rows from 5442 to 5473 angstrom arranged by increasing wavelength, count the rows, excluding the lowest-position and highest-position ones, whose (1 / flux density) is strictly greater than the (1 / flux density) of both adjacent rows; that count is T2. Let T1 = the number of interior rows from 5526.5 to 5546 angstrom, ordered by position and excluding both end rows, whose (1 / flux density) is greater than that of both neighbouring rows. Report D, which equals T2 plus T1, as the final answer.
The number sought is 9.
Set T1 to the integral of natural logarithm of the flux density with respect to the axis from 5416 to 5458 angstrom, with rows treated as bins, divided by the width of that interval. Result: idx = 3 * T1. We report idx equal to 8.89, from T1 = 2.963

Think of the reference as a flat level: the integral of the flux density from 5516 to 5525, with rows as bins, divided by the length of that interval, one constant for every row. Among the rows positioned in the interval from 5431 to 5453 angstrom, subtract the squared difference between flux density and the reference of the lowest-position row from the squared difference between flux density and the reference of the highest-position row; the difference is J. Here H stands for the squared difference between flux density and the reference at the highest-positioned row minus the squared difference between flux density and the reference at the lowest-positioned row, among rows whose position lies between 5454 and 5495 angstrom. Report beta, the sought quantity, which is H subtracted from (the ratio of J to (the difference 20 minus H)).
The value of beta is -4.8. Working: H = 4.8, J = 0.0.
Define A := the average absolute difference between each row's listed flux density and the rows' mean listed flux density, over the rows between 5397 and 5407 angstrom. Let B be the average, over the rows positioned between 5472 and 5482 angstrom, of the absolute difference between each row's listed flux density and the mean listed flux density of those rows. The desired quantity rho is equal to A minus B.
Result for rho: -0.6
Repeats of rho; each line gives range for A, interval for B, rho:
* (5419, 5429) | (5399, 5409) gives -1.0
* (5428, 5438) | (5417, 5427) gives 0.2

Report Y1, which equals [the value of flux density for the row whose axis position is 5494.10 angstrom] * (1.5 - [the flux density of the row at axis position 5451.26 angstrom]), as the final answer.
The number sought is -323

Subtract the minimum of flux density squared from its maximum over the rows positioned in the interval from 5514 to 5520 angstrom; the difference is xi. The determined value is 65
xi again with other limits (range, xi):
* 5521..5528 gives 146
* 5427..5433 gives 208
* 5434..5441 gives 146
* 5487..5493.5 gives 64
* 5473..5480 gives 243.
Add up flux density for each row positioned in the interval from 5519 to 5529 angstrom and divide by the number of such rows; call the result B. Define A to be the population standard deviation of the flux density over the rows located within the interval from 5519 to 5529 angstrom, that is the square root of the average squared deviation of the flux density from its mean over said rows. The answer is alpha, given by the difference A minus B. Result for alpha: -19.1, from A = 1.3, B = 20.4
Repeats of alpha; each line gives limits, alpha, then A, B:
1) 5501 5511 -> -19.7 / 0.7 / 20.4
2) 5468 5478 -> -16.5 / 1.8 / 18.3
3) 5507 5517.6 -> -19.0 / 1.0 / 20.1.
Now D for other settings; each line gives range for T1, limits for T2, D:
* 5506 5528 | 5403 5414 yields 4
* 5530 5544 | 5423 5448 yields 8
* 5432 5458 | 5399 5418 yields 7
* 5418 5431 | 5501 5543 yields 12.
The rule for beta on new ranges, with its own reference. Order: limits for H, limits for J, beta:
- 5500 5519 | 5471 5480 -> -2.3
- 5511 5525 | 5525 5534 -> -1.9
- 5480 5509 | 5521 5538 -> -0.5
